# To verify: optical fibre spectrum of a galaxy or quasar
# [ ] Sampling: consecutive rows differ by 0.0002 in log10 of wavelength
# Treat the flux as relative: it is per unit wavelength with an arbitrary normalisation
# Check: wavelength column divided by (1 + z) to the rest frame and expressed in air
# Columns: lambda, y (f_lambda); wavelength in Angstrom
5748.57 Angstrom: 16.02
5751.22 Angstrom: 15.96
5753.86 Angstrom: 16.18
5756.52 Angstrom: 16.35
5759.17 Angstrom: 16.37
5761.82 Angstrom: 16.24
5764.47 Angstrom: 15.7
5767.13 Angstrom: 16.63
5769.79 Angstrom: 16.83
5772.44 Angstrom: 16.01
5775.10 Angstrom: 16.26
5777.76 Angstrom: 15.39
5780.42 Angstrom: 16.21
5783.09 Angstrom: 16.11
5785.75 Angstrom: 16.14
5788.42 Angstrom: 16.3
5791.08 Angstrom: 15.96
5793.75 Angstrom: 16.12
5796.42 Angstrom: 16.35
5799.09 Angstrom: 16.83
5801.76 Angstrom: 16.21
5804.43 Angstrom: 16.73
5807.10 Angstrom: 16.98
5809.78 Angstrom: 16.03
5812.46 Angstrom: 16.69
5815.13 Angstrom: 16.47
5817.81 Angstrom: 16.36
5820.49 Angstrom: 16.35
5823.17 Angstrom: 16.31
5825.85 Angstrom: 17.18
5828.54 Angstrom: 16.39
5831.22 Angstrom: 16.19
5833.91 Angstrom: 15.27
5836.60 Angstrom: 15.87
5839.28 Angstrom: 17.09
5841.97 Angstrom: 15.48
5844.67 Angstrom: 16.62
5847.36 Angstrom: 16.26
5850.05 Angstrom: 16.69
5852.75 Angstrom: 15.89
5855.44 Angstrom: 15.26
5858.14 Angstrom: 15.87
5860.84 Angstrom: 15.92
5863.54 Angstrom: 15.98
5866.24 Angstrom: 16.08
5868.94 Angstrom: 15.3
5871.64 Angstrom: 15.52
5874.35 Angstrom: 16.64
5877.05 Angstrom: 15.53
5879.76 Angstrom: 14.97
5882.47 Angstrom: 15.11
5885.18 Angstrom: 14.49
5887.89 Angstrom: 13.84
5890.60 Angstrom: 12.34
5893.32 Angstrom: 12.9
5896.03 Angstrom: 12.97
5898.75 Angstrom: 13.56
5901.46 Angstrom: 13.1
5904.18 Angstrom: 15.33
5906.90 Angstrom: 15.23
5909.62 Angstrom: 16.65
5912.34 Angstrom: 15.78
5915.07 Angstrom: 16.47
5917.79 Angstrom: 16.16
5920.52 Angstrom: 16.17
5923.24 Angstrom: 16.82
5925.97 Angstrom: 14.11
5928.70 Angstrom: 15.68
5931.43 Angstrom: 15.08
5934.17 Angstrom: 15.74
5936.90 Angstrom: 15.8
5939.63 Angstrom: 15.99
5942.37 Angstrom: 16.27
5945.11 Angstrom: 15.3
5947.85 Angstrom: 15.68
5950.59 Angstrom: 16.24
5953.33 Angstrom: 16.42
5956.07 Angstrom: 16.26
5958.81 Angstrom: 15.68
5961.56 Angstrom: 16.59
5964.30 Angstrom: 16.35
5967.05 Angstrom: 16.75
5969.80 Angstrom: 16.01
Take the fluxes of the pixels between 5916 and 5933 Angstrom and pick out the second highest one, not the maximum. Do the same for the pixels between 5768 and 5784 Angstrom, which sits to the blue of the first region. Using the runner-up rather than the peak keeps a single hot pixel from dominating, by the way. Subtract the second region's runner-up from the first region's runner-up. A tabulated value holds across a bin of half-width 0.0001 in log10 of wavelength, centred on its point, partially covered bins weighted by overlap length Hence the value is -0.1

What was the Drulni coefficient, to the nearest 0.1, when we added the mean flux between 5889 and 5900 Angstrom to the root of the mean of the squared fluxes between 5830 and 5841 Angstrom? 29.1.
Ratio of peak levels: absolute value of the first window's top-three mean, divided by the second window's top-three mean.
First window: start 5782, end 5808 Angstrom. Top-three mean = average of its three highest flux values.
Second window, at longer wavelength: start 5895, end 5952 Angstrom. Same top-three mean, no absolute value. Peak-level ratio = 1.01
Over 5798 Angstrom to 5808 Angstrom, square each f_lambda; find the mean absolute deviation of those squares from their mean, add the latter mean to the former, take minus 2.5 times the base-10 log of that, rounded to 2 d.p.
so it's -6.14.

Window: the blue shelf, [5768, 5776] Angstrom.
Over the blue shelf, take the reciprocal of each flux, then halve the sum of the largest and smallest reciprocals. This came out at 0.0609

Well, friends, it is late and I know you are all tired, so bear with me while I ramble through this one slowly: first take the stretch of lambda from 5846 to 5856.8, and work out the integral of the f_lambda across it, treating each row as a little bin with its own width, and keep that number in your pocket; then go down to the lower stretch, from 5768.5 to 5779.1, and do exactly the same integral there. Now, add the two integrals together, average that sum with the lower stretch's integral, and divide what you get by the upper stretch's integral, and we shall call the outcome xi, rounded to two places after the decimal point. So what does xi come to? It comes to 1.49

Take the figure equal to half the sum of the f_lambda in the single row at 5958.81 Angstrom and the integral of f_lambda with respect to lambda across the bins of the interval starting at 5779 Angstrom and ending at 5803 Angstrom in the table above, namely 203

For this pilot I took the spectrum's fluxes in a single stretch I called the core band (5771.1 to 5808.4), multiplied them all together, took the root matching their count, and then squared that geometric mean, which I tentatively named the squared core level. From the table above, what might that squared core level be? 264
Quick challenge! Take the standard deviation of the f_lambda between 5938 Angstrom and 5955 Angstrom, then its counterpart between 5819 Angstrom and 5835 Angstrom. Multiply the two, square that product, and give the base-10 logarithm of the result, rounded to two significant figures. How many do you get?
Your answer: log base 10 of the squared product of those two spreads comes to -1.3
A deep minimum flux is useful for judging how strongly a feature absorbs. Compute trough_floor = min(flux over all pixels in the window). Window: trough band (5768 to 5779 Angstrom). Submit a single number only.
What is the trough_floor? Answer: 15.39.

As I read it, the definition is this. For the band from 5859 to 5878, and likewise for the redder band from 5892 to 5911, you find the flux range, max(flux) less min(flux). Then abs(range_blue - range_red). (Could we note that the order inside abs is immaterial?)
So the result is 2.4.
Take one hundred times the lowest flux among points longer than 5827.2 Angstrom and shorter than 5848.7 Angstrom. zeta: 1527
